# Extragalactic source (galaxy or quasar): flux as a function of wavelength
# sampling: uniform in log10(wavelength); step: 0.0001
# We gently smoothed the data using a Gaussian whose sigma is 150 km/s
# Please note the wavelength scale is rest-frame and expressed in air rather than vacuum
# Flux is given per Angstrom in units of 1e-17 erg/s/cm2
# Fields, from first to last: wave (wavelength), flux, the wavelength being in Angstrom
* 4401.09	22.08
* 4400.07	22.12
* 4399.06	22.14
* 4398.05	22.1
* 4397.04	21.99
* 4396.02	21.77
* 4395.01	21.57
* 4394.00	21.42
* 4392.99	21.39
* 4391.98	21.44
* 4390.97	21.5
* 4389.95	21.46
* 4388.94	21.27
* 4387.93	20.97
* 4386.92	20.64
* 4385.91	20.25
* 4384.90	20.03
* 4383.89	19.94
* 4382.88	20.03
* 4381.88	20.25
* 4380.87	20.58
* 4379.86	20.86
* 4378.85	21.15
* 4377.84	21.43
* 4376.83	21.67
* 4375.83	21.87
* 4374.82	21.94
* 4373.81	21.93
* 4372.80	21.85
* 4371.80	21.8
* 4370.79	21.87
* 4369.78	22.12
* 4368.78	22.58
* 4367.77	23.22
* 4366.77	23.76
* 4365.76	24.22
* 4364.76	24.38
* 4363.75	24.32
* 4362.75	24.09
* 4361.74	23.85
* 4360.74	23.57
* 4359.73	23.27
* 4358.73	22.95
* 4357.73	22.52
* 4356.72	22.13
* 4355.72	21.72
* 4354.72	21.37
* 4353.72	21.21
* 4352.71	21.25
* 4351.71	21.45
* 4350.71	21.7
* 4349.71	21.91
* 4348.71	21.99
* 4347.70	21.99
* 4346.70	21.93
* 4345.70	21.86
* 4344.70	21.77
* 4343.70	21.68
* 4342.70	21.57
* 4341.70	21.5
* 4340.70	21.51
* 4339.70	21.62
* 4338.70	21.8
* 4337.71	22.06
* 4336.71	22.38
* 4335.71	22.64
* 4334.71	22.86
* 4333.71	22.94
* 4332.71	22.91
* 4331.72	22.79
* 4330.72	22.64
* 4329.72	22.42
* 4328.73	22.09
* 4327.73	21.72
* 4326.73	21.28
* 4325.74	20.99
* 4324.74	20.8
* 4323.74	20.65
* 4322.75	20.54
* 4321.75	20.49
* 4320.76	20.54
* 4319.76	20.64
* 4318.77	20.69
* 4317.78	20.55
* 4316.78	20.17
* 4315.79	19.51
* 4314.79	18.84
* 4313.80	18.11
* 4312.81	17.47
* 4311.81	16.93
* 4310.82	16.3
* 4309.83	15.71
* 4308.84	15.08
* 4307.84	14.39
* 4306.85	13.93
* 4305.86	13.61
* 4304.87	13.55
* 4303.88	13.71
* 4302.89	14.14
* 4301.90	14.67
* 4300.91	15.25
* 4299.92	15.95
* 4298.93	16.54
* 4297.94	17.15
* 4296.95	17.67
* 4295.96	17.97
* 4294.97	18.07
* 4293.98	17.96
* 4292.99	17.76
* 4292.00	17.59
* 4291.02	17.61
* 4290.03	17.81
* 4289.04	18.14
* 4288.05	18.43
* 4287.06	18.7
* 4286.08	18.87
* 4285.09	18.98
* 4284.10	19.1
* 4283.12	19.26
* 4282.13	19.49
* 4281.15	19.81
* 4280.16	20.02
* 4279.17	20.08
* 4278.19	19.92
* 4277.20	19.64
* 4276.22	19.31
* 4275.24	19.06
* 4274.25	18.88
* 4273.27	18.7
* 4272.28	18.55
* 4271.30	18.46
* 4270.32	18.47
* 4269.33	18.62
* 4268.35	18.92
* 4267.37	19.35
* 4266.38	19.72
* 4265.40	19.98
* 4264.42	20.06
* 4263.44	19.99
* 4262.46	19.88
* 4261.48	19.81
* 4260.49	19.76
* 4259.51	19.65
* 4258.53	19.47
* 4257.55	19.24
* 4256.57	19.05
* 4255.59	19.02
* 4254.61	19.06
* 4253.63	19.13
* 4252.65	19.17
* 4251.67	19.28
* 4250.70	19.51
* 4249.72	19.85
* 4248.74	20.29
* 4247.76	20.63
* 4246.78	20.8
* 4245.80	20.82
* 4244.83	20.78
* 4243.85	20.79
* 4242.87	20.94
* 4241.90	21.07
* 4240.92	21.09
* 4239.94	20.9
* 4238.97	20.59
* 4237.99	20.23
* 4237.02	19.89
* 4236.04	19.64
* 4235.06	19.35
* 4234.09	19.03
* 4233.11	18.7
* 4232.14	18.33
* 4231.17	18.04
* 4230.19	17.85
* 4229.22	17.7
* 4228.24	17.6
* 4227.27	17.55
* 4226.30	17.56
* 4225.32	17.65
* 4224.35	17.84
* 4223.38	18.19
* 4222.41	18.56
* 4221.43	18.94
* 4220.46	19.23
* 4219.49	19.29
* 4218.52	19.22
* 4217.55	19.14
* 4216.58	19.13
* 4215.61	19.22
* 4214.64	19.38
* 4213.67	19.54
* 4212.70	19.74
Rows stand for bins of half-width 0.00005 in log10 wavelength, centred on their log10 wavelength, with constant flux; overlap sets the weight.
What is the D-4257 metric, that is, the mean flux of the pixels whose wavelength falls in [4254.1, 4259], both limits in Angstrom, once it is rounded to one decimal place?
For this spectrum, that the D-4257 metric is 19.2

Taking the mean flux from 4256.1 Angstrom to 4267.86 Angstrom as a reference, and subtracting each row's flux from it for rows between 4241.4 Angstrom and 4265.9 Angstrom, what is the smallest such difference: -1.4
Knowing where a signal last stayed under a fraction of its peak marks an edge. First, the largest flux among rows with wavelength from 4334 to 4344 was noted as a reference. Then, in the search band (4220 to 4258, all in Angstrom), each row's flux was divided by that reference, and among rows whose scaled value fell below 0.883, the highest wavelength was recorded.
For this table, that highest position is 4257.55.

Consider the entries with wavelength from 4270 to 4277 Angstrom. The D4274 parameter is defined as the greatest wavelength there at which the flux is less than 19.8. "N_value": 4276.22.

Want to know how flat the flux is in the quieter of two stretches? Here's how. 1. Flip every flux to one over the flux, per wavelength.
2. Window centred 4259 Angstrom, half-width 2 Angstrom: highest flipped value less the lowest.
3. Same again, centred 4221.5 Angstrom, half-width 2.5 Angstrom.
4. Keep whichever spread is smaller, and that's 0.0014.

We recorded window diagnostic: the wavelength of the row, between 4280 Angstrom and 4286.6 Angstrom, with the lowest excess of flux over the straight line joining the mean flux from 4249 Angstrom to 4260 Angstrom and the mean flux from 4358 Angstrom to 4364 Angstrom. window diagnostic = 4286.08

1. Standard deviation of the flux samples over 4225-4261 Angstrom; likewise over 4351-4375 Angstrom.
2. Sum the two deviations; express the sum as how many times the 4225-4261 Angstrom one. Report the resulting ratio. 1.9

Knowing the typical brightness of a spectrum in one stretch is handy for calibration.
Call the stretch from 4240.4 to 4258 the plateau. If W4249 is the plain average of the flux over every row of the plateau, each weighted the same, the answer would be 20.0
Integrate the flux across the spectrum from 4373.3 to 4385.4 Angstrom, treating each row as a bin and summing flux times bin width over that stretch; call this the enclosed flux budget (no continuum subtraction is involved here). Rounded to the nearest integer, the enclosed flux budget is 254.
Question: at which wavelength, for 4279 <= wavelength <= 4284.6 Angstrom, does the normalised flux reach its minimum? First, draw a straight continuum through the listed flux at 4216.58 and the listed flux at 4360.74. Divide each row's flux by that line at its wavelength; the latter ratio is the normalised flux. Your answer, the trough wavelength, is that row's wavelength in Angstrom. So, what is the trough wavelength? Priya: 4284.10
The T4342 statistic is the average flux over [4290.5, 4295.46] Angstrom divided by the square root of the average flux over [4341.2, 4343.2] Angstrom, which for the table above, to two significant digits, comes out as 3.8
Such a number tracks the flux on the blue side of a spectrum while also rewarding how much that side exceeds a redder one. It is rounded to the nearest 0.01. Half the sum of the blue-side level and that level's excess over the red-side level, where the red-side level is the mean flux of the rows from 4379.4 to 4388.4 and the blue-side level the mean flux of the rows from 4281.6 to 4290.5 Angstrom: 8.56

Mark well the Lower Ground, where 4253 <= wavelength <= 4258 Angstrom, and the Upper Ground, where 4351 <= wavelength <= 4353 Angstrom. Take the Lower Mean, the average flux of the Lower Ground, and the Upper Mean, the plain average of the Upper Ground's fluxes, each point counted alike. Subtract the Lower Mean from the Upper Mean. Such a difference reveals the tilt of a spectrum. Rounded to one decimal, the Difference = 2.3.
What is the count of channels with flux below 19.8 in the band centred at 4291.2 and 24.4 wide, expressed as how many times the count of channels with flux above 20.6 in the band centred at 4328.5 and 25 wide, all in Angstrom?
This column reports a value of 1.10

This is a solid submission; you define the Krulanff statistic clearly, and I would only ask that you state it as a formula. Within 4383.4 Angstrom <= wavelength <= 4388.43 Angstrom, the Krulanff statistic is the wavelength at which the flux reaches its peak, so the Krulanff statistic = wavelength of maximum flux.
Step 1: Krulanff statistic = 4387.93 Angstrom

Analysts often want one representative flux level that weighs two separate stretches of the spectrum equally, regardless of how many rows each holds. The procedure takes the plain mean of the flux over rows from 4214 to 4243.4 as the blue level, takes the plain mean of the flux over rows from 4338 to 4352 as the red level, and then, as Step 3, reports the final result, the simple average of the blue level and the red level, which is 20.4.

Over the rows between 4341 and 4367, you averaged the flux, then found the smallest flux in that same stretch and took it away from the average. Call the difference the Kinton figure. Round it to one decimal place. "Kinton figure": 1.2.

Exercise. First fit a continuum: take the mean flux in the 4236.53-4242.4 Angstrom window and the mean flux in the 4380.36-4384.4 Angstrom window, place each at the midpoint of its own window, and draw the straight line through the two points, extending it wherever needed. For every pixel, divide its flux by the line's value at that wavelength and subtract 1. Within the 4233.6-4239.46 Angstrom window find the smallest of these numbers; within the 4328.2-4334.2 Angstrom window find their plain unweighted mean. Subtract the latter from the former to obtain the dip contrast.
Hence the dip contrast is -0.190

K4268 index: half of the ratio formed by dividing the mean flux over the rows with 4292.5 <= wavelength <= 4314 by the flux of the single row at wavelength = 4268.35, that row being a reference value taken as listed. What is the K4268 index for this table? 0.42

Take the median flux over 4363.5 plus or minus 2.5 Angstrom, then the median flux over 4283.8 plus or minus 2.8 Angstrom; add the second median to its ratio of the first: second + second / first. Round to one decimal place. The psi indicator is 20.0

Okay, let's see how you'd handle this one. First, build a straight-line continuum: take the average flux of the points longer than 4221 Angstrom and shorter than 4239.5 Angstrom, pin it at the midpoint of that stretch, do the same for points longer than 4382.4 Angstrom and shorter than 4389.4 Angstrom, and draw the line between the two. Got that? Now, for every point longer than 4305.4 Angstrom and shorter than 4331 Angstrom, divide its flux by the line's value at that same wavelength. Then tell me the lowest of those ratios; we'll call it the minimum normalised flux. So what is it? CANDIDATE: 0.70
